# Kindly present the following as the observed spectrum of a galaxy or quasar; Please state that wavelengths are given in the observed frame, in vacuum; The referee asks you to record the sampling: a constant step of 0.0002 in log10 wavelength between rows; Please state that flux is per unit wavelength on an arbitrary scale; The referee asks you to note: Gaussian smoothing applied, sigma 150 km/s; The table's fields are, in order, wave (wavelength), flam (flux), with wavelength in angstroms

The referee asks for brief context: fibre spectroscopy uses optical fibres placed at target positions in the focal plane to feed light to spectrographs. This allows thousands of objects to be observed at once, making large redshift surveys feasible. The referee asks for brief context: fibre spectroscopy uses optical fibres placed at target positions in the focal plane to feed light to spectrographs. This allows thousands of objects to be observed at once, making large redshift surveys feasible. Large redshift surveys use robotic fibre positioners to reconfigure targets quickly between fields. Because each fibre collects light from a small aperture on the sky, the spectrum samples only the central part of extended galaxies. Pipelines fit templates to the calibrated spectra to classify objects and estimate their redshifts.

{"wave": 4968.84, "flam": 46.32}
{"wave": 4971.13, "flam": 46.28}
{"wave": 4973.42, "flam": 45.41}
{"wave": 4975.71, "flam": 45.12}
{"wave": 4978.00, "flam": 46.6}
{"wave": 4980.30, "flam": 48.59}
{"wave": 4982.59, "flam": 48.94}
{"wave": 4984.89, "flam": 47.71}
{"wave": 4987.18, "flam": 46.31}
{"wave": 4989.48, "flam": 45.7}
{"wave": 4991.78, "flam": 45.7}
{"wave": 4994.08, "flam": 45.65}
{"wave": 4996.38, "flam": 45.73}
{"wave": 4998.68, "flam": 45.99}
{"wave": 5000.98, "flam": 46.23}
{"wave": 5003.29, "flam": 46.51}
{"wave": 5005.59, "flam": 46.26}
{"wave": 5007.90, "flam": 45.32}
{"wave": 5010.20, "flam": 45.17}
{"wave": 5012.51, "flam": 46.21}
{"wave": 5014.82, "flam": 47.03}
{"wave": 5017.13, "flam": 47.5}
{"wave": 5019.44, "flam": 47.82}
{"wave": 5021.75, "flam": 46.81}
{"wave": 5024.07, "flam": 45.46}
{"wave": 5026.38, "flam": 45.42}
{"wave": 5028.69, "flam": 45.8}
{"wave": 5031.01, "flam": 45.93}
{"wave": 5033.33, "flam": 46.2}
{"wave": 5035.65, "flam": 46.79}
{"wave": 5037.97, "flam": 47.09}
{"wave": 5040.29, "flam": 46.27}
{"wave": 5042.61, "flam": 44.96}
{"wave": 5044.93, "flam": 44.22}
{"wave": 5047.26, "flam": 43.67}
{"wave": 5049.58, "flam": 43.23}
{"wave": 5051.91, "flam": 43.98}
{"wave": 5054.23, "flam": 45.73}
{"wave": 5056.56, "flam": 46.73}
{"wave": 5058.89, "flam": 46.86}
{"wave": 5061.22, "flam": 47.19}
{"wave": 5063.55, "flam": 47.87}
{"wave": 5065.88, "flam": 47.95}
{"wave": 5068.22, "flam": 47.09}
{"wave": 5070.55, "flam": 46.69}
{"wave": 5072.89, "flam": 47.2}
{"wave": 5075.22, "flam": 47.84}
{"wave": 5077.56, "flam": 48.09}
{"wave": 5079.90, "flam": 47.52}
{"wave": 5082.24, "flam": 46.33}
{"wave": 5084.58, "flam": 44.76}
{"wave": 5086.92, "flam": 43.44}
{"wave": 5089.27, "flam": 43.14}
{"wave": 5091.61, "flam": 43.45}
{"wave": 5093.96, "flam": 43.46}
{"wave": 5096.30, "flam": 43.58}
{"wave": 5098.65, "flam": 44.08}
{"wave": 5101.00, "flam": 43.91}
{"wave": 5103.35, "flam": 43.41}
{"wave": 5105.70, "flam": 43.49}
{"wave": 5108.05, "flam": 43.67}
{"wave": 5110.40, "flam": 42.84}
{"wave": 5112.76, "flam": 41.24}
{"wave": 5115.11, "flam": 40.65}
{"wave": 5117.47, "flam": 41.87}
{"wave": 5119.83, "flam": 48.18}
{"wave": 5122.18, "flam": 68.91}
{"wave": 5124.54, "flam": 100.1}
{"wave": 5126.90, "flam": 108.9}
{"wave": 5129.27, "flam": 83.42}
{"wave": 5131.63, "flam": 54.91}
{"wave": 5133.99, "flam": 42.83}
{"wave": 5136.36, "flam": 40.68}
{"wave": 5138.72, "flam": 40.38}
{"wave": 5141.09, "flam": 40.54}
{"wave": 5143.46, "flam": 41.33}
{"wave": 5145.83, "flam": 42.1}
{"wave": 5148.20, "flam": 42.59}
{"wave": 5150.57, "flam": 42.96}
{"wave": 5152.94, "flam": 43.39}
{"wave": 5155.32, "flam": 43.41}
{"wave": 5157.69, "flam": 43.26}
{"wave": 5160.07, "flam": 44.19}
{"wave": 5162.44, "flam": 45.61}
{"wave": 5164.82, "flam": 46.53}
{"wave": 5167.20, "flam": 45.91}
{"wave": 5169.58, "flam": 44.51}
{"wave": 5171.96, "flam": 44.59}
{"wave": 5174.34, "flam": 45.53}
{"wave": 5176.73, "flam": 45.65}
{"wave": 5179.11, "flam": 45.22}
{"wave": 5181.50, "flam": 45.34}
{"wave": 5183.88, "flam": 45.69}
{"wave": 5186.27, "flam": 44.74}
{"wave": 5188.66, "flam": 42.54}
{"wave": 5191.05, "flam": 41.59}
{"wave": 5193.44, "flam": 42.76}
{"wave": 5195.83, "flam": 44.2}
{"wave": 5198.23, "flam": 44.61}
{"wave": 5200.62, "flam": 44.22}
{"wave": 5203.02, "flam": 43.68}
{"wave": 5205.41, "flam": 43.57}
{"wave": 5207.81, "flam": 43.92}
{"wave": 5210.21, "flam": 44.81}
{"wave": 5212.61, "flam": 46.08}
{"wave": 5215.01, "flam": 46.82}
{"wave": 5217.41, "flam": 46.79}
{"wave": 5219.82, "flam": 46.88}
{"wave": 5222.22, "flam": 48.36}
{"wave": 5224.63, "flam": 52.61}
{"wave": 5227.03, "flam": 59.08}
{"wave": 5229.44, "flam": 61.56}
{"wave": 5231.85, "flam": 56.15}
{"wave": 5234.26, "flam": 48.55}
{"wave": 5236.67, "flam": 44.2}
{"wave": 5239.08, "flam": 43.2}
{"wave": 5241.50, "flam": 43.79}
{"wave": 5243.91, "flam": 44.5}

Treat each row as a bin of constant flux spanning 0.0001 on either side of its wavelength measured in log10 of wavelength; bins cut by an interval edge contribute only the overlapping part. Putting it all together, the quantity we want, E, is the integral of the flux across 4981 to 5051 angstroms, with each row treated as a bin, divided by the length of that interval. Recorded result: 46.1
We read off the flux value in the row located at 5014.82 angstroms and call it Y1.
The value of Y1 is 47.03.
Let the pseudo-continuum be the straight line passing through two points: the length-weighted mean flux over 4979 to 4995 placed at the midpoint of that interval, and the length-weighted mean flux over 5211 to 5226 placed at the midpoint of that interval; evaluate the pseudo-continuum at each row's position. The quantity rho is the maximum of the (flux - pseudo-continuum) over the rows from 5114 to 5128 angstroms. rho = 61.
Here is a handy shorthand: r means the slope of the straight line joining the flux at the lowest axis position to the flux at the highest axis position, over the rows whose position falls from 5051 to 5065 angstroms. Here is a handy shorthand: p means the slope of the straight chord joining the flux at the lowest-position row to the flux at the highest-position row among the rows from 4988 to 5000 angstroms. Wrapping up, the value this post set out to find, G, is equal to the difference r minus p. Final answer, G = 0.3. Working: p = 0.03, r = 0.33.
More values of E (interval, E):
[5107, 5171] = 50.5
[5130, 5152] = 44.0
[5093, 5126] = 49.8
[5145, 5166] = 43.8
